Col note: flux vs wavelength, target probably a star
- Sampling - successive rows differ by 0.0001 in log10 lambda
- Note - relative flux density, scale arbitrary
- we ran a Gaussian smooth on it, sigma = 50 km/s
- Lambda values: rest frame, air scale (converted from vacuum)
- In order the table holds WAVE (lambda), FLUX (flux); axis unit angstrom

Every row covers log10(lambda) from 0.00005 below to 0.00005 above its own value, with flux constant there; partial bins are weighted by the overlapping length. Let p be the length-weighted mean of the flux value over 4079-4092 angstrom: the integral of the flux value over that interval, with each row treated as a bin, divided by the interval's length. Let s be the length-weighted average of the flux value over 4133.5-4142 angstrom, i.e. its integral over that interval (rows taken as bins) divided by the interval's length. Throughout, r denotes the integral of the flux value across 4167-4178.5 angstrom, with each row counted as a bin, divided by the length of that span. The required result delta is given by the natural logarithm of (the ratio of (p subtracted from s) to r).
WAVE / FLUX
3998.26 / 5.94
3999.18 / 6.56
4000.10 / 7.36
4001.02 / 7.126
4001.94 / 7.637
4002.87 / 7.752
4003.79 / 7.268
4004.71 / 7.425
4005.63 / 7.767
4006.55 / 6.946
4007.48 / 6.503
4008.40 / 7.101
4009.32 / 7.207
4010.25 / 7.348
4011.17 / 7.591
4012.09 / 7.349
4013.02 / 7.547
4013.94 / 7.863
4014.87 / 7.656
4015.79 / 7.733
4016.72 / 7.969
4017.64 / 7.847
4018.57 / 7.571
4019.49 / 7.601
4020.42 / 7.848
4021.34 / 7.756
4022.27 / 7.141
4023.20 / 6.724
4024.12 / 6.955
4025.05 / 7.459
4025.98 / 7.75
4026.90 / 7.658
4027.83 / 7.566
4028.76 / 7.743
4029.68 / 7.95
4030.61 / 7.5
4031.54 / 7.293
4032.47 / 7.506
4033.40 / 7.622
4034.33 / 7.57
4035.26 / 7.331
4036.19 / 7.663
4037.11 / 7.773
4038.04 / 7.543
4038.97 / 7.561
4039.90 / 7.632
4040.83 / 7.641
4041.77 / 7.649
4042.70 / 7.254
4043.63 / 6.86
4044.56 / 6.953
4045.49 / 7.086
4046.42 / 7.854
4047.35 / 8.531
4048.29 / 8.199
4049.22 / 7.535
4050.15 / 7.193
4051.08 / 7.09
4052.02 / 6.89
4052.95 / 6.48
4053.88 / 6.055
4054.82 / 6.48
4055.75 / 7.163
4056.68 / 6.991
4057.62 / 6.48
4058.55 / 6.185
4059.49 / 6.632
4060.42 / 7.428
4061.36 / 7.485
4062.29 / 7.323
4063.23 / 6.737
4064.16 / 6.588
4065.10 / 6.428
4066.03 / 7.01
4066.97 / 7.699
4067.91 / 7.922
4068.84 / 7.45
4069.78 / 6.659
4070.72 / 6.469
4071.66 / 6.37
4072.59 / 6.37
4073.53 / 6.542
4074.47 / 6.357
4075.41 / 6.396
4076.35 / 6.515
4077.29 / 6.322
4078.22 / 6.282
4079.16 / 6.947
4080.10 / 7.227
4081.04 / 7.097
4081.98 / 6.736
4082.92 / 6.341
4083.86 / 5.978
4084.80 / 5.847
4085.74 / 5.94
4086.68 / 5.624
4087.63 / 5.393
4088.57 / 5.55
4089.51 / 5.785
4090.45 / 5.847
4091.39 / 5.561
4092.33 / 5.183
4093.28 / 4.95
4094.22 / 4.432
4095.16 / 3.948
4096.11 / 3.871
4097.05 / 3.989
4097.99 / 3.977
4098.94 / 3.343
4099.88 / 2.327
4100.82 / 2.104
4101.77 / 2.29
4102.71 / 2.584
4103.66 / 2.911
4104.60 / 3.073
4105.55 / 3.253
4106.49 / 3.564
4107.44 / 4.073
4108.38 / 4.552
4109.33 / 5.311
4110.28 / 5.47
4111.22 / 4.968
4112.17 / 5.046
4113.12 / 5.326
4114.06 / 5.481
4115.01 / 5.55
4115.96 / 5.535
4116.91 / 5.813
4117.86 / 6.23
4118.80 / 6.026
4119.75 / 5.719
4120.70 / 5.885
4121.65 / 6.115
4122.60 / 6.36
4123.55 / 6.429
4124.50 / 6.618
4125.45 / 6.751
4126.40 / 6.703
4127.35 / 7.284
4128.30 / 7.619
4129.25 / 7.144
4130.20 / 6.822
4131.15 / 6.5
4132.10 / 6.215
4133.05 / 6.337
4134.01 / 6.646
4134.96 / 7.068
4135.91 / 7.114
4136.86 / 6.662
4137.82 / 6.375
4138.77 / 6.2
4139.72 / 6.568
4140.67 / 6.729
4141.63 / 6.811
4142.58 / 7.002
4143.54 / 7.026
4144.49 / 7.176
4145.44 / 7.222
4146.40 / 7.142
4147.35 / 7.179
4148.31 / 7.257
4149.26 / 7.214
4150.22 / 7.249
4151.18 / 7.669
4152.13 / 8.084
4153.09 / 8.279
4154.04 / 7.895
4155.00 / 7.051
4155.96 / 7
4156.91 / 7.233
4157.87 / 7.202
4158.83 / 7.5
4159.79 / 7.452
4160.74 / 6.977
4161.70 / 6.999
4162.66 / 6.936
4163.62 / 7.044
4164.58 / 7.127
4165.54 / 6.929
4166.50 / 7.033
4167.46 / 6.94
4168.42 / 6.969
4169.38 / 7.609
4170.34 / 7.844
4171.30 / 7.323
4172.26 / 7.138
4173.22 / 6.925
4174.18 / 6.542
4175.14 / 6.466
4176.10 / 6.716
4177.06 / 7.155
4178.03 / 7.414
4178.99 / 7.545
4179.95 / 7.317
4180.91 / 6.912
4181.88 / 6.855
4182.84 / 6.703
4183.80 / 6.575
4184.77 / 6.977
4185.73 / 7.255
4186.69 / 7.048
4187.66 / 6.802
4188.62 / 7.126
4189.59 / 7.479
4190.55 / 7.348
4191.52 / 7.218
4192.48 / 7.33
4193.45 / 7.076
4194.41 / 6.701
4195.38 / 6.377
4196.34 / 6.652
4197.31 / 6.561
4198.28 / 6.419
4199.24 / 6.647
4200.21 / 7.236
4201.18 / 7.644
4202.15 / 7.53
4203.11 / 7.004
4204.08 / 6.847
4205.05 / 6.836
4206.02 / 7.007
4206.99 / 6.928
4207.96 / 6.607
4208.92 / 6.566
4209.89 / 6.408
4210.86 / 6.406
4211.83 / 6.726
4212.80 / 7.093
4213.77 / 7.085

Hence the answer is -2.5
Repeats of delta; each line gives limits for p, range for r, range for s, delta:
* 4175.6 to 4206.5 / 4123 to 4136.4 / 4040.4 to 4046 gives -3.4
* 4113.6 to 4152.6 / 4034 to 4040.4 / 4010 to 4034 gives -2.1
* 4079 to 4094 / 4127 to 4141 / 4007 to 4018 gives -1.5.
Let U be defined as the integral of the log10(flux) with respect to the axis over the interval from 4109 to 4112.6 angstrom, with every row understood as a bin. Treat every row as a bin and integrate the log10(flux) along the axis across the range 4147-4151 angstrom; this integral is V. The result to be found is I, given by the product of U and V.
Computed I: 8.8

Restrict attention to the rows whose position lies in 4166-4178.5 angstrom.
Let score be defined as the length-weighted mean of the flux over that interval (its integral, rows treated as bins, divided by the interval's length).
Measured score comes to 7.1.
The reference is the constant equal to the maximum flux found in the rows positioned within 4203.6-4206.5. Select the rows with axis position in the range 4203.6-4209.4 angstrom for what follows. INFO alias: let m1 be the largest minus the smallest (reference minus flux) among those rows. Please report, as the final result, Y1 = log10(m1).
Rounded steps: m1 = 0.4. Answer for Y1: -0.36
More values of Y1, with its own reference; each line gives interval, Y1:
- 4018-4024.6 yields 0.05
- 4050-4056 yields 0.06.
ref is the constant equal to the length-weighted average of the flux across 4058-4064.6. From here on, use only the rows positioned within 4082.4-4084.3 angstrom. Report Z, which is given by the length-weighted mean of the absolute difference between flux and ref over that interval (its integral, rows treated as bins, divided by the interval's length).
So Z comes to 0.7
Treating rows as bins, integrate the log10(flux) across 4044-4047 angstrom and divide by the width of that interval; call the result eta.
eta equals 0.866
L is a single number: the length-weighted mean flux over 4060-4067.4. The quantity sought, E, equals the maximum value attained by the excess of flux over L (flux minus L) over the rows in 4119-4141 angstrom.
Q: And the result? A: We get 0.5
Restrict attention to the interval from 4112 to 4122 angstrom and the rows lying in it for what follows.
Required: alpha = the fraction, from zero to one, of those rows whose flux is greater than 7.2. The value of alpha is 0.00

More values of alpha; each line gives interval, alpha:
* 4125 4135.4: 0.18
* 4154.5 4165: 0.36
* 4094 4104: 0.00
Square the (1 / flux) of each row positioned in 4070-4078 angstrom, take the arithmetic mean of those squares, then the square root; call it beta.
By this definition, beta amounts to 0.156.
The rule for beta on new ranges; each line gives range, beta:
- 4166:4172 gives 0.138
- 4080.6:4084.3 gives 0.154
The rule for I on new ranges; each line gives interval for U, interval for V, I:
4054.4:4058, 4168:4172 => 10.4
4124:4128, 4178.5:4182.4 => 11.2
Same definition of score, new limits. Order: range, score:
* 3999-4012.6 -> 7.3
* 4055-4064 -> 6.9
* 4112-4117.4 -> 5.5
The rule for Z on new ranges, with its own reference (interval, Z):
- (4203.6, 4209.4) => 0.2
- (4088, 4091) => 1.2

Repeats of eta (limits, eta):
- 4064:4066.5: 0.825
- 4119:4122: 0.770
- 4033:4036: 0.875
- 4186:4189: 0.846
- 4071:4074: 0.809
